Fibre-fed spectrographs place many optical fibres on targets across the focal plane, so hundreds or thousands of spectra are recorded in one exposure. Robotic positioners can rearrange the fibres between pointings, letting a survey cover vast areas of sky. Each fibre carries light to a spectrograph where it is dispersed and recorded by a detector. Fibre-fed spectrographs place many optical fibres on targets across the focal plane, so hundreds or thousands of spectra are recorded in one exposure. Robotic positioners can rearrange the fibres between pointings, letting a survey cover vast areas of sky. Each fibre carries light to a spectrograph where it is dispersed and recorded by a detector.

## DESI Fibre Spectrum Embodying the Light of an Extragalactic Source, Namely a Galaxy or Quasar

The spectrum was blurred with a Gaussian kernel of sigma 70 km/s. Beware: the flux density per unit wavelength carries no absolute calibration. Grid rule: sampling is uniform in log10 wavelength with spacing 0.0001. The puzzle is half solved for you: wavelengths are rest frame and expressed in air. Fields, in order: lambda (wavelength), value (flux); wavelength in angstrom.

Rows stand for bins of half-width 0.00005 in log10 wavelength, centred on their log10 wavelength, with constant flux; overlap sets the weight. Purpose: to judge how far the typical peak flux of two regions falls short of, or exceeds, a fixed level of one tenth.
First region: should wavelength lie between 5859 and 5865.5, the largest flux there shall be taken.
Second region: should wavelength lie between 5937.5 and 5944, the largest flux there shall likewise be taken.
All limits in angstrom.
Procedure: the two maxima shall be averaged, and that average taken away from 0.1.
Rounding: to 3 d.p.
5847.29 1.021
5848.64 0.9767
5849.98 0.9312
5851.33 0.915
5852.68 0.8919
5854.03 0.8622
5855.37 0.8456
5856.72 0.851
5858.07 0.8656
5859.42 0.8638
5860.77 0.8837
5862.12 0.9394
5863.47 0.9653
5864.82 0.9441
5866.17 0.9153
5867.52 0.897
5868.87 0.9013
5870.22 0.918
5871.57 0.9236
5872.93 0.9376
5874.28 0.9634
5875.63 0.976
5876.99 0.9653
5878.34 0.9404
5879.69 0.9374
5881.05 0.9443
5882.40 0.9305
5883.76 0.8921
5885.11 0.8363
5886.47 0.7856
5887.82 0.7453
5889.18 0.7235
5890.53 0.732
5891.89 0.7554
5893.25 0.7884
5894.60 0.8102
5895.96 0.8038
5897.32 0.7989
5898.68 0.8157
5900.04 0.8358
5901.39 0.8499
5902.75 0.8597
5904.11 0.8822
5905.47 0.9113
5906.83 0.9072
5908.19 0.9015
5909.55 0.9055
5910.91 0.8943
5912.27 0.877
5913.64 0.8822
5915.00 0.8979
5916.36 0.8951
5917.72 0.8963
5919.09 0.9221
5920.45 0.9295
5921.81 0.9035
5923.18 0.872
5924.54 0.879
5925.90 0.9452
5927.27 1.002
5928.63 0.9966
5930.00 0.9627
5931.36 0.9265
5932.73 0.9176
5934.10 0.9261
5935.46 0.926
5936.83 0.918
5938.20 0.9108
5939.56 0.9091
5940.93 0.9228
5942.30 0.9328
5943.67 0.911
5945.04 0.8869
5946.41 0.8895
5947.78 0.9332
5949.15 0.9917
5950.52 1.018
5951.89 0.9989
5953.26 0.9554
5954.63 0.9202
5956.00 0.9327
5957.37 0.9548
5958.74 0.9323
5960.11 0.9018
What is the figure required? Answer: -0.849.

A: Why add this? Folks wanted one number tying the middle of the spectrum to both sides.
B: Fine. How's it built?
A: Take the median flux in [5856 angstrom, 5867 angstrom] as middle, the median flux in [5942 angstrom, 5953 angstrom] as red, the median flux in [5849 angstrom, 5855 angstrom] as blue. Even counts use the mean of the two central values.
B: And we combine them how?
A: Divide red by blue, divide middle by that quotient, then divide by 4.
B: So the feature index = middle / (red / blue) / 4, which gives 0.218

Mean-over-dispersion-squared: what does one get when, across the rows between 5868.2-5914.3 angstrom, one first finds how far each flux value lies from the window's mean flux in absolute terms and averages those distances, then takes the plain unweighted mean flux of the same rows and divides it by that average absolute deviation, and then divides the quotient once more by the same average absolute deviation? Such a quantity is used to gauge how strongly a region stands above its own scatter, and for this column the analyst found 241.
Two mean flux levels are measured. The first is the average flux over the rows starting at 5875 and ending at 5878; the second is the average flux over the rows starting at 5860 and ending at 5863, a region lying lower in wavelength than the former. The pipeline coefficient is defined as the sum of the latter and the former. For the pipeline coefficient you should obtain 1.88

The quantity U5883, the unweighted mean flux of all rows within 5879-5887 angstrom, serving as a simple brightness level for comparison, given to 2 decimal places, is 0.89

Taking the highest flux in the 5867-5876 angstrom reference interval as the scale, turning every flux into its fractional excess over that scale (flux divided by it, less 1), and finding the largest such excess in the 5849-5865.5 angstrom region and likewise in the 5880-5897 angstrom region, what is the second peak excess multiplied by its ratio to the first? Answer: -0.10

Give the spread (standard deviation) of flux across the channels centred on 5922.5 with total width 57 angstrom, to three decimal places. 0.049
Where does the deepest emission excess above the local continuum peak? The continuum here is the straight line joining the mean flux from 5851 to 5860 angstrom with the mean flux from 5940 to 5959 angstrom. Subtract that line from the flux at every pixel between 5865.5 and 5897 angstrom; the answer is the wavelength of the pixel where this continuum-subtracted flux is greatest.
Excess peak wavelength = 5875.63 angstrom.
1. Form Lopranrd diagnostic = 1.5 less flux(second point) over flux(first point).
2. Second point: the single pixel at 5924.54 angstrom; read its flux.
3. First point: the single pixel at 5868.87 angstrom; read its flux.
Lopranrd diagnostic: 0.52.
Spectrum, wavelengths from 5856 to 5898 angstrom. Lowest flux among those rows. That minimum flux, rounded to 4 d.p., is 0.7235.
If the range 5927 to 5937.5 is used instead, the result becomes 0.9176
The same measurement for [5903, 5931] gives 0.8720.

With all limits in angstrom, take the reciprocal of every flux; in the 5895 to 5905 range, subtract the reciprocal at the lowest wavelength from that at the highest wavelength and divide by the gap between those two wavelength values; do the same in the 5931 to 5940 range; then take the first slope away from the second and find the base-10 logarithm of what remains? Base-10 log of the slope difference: -1.79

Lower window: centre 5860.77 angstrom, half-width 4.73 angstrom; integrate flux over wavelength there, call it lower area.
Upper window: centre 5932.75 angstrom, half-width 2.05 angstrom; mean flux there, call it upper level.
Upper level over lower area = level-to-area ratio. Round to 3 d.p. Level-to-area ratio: 0.108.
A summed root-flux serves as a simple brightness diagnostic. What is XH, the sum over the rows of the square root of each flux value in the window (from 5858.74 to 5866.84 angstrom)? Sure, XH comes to 5.75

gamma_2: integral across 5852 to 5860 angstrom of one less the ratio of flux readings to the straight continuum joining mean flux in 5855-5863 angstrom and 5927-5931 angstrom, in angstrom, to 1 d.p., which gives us 0.1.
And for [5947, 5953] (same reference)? 0.2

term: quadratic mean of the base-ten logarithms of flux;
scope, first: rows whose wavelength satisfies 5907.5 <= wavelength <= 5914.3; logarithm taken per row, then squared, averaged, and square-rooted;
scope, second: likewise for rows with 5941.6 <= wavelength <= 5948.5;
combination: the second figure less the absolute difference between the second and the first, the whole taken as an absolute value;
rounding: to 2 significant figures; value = 0.034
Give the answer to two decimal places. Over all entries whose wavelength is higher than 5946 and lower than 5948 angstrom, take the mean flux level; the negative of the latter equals -0.91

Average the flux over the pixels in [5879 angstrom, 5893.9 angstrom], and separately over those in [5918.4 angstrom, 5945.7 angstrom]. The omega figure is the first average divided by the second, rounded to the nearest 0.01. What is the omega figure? 0.89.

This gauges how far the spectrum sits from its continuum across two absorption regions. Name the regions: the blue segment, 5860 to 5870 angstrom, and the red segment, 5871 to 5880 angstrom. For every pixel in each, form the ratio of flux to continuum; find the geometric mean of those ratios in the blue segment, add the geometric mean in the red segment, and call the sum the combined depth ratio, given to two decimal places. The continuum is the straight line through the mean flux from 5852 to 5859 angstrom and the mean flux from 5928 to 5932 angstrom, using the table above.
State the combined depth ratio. 2.12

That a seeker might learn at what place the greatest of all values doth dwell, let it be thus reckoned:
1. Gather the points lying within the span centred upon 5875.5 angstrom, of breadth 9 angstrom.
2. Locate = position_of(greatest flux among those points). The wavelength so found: 5875.63 angstrom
